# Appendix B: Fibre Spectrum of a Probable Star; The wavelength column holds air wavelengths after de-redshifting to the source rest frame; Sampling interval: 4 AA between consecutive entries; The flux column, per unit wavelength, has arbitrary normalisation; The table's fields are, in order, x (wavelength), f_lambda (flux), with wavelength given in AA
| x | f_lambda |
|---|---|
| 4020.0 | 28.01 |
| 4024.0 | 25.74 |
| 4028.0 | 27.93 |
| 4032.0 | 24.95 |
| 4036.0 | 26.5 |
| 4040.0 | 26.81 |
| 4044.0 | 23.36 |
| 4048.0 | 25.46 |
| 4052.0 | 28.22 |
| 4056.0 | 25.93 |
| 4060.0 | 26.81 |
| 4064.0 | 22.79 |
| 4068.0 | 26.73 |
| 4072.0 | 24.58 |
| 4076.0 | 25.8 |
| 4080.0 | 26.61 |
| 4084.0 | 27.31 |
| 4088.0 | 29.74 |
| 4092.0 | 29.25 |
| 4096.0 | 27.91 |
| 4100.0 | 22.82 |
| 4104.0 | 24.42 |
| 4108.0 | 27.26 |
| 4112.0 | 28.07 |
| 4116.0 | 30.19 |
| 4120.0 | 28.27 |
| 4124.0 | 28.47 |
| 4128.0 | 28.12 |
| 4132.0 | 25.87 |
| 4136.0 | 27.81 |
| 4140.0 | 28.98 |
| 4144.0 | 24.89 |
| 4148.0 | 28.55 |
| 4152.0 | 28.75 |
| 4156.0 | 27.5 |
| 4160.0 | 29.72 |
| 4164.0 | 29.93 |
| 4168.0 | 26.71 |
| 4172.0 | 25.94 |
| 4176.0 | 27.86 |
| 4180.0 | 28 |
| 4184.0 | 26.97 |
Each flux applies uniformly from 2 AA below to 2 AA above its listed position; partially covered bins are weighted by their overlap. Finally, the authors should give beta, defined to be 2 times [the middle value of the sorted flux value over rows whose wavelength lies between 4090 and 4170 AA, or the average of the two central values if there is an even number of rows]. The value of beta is 56.2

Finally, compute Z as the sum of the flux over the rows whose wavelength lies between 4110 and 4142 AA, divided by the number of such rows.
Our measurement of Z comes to 28.2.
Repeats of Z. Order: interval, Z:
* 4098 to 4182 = 27.5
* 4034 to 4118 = 26.5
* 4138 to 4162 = 28.1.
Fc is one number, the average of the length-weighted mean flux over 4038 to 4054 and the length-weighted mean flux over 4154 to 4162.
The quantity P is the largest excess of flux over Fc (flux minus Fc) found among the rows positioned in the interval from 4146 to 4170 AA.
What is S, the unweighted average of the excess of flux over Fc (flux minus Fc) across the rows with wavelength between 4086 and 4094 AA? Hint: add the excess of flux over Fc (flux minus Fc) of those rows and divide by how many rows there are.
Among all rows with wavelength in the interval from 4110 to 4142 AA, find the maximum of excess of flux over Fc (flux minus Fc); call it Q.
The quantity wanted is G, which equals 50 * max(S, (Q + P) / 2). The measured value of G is 139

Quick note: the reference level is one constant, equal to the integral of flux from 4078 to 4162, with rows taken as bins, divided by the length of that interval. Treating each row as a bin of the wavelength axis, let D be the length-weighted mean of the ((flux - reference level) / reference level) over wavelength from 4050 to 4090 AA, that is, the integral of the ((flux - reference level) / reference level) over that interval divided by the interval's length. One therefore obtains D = -0.04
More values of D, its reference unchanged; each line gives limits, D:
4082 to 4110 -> -0.02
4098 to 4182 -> 0.00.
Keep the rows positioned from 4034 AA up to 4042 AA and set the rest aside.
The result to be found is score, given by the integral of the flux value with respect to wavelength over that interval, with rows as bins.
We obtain 213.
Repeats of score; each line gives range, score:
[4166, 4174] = 211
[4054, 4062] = 211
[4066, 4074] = 205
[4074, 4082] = 210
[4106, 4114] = 221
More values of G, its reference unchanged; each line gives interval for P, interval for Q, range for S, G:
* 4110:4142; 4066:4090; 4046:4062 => 134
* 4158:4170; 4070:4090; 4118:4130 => 127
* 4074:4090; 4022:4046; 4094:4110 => 77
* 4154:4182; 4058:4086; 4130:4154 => 67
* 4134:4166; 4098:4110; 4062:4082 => 65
